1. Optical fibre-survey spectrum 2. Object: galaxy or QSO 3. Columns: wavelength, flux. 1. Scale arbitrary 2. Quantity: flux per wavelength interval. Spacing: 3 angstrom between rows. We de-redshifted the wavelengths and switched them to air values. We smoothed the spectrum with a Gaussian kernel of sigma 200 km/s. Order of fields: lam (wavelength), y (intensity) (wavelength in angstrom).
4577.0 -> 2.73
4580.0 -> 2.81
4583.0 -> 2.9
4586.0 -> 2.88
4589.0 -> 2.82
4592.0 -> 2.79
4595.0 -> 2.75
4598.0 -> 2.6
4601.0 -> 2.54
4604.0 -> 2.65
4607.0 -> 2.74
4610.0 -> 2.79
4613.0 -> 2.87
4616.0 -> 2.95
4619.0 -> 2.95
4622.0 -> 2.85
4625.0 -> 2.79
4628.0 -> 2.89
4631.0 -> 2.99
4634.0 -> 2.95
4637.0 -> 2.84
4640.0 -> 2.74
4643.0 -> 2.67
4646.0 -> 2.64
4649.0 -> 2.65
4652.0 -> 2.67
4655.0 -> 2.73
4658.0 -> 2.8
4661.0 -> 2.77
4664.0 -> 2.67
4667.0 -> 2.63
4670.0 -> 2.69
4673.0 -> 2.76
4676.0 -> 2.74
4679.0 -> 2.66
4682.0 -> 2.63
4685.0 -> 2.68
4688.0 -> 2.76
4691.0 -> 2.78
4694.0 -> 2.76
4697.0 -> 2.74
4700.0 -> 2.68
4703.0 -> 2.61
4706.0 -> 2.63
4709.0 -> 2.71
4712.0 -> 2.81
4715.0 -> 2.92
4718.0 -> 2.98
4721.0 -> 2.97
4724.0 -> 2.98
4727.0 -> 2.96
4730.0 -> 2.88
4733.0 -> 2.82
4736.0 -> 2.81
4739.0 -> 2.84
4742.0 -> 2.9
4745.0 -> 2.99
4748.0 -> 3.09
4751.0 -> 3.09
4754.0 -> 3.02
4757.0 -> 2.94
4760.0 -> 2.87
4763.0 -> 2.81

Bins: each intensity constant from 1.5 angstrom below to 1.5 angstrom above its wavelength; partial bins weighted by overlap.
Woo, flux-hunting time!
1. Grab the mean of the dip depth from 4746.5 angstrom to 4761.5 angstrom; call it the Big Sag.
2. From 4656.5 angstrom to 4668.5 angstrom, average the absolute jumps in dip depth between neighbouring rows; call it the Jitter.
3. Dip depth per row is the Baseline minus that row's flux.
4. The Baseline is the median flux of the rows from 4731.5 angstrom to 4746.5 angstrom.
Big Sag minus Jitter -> -0.22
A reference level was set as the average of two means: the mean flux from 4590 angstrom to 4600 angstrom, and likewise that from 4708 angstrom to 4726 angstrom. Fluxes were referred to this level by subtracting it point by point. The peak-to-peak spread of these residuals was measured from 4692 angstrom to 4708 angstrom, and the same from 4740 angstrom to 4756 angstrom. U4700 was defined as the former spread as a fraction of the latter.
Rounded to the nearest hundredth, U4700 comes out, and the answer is 0.79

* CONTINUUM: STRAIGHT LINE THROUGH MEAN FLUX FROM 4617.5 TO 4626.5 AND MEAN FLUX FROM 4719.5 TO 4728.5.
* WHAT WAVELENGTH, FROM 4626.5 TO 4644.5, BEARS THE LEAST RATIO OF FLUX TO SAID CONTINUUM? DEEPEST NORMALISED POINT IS 4643.0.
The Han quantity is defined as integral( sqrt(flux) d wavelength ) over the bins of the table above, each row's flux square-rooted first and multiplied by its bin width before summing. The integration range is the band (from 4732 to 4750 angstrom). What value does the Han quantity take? 30.7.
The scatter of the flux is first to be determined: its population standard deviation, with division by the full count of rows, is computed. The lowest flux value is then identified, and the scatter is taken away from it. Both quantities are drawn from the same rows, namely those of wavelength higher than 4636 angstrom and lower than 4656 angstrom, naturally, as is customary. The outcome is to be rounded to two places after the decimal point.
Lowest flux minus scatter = 2.57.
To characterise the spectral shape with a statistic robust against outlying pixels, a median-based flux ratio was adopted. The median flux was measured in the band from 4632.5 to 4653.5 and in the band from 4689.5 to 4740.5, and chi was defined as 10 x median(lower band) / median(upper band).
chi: 9.5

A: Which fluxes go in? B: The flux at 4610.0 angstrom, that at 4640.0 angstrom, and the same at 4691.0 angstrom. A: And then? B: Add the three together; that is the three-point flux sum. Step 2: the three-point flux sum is 8.31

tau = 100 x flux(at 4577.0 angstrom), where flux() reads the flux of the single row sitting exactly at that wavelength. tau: 273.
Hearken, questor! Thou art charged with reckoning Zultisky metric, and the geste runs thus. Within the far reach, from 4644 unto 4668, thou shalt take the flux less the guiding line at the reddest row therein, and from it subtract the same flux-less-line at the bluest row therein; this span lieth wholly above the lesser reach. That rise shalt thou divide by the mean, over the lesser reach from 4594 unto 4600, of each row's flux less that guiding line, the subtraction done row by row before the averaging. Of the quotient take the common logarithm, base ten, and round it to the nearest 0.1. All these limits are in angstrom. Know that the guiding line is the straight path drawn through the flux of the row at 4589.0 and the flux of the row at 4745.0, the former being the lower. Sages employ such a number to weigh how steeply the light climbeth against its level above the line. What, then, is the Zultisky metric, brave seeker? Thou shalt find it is -0.7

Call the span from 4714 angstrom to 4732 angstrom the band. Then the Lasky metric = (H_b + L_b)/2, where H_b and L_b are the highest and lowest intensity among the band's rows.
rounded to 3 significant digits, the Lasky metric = 2.93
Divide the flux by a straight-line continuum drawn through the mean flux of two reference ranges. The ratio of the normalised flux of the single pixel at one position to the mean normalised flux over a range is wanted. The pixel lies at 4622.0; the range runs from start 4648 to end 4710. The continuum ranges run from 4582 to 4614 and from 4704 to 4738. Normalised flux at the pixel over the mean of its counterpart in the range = 1.07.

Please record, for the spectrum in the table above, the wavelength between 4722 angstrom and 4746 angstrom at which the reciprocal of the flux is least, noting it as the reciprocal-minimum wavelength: 4745.0 angstrom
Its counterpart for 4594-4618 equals 4616.0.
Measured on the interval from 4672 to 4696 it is 4691.0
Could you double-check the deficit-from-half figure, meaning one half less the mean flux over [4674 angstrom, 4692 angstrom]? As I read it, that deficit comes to -2.21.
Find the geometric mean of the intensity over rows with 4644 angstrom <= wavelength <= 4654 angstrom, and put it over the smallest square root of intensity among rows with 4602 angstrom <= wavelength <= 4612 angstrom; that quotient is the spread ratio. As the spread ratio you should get 1.63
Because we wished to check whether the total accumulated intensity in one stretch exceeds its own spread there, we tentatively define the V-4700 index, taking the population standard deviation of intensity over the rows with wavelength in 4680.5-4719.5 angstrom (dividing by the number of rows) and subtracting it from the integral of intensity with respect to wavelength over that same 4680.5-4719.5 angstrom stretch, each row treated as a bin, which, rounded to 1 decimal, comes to 107.0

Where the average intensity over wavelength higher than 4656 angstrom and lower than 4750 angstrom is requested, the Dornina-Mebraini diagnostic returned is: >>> 2.80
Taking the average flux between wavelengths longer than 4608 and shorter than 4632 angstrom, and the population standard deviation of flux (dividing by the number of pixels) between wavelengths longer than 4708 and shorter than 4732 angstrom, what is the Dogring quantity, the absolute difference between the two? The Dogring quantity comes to 2.79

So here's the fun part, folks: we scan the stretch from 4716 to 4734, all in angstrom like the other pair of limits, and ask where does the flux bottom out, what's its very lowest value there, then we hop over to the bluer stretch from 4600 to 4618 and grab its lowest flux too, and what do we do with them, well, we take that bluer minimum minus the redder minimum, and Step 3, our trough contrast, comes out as -0.28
